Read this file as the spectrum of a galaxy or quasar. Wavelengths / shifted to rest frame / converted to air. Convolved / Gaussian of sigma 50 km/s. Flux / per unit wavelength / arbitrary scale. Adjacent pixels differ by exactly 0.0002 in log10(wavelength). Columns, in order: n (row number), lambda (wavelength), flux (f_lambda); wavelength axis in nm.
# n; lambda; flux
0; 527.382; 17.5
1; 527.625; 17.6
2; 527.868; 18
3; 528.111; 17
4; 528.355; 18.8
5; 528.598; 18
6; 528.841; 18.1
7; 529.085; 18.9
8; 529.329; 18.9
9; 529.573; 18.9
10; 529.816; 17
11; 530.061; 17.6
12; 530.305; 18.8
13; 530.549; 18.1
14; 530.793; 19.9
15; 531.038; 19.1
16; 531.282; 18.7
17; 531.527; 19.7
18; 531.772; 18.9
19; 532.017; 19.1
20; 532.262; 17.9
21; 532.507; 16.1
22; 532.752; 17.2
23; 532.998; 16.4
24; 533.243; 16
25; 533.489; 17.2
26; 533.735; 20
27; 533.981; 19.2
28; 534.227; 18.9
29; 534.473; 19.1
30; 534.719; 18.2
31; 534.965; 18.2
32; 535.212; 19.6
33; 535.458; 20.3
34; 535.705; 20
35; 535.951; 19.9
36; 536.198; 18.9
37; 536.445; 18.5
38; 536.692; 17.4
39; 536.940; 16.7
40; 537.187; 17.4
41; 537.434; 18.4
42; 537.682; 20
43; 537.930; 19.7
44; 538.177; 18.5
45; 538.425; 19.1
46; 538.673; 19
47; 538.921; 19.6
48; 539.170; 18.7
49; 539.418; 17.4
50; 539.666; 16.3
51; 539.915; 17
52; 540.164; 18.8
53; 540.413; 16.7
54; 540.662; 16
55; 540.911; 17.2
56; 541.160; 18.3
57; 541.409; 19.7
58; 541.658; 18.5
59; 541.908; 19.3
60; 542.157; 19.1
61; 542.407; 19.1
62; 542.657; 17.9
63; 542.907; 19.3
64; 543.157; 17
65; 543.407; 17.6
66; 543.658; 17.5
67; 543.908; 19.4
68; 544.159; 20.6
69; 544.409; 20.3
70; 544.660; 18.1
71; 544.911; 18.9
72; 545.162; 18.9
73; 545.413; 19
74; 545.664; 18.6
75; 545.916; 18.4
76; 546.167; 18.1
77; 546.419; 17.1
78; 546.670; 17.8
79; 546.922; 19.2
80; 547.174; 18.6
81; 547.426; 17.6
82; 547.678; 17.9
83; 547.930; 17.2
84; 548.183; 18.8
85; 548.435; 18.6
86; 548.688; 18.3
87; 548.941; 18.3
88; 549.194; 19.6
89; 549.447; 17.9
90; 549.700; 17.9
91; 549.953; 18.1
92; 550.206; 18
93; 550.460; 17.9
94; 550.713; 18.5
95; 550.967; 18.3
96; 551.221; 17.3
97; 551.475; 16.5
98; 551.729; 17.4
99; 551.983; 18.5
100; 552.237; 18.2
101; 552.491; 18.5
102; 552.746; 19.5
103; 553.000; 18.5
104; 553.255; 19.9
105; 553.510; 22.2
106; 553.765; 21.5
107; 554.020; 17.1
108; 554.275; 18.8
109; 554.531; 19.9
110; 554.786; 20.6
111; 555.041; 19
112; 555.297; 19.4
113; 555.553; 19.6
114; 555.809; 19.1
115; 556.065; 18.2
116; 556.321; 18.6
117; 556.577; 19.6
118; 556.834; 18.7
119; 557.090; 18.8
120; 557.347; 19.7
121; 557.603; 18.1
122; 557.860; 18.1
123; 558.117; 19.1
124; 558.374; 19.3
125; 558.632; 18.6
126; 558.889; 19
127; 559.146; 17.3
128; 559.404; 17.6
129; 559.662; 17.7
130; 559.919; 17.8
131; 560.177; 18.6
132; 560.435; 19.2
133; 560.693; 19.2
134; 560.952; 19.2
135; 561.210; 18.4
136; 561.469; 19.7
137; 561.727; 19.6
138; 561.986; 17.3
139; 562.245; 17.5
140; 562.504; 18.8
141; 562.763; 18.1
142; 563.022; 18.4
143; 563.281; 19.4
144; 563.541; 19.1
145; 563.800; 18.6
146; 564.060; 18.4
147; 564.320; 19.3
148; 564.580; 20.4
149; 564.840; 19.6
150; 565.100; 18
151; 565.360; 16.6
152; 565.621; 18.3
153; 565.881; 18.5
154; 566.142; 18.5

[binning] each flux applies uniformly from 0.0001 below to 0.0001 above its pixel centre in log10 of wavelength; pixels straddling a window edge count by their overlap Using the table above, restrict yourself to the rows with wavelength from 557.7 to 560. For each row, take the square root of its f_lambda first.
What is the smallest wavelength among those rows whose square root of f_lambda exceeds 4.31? 558.117 nm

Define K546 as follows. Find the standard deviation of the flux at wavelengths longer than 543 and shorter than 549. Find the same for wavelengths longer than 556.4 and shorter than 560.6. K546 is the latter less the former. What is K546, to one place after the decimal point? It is -0.2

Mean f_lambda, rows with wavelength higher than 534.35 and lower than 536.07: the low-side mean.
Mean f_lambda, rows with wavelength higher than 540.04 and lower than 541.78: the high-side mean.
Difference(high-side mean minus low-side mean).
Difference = -1.4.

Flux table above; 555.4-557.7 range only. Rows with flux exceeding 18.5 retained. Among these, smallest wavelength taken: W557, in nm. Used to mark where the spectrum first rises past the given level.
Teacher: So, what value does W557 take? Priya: 555.553 nm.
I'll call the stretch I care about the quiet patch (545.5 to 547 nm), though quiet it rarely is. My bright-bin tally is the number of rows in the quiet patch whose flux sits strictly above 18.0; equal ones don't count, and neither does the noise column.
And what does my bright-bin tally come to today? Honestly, 4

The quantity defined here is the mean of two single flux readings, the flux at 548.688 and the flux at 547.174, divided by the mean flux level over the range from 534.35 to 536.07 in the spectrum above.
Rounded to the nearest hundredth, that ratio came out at 0.95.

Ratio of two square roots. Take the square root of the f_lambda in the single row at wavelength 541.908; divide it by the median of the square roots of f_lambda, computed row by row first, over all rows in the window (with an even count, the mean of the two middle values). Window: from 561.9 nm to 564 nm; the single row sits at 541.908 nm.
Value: 1.02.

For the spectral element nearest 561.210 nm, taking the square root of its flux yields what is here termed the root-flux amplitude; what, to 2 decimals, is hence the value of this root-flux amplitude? 4.29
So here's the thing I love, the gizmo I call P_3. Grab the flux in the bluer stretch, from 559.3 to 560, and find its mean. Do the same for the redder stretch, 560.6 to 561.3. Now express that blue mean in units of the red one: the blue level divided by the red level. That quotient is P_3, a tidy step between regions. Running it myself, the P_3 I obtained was 0.935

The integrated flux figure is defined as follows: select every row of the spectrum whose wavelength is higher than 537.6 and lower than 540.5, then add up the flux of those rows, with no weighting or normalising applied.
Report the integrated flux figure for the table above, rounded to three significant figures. 221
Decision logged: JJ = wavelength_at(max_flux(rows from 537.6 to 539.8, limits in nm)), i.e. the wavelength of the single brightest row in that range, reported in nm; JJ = 537.682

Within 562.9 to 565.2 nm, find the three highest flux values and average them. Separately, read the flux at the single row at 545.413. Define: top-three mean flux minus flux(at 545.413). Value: 0.8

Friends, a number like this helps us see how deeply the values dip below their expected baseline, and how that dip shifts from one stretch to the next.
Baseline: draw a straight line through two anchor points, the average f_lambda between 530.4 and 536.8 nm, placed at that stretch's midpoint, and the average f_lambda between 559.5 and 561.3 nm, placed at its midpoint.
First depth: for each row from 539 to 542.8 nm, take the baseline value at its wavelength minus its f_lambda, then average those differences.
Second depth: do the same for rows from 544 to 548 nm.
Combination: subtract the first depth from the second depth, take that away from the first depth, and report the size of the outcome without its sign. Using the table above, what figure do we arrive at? 1.1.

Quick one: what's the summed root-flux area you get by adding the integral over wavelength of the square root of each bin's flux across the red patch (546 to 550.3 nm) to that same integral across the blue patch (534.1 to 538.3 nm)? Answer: 36.5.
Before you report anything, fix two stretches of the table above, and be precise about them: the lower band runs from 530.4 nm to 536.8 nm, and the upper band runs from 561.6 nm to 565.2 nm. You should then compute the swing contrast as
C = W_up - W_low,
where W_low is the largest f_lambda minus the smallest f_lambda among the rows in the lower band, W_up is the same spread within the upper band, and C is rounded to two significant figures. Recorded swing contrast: -1.2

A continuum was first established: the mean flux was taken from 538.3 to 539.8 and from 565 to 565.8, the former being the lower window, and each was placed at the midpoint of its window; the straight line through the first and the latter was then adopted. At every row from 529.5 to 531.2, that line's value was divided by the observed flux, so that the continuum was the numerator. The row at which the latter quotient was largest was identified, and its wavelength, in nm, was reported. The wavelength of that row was 529.816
